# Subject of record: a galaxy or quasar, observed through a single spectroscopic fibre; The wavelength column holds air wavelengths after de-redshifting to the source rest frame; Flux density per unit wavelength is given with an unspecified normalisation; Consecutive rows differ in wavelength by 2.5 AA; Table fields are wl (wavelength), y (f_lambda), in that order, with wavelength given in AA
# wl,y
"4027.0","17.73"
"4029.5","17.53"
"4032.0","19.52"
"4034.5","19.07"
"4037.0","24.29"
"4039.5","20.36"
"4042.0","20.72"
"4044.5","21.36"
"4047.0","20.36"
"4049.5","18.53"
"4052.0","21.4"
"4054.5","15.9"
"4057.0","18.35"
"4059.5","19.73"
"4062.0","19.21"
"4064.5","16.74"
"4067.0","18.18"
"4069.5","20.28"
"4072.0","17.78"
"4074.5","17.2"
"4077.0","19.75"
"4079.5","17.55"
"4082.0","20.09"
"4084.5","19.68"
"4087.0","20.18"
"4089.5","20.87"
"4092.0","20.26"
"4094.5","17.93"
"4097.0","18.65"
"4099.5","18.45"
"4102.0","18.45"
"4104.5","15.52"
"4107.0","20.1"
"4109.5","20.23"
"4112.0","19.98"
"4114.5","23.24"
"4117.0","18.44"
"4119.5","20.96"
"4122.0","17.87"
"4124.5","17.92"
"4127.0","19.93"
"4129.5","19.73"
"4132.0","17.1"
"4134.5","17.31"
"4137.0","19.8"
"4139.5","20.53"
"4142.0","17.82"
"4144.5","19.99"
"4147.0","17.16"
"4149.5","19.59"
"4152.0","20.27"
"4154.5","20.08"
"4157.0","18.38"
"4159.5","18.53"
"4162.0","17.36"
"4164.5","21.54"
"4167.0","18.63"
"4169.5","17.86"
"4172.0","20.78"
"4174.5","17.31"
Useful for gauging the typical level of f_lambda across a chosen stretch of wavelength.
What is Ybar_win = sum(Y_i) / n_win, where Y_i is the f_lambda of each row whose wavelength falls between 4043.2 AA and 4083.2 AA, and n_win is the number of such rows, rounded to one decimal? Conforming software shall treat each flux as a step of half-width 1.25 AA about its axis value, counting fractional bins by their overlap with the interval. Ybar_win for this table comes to 18.9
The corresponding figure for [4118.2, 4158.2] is 19.0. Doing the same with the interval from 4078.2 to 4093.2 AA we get 19.8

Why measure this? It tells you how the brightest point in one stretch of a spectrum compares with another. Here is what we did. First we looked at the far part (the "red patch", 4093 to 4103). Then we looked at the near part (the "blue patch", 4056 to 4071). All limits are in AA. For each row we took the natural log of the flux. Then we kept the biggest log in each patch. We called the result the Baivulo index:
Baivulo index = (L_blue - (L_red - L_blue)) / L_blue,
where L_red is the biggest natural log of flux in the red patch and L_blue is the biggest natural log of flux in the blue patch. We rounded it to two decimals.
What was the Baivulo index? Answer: 1.03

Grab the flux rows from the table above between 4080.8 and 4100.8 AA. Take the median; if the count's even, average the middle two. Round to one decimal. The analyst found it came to 19.9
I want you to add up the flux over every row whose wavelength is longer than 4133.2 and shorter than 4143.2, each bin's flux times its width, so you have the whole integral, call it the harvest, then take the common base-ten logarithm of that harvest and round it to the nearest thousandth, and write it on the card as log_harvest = 2.276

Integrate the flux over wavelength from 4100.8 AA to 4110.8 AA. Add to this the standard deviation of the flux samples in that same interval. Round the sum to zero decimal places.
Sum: 188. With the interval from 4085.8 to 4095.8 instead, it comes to 199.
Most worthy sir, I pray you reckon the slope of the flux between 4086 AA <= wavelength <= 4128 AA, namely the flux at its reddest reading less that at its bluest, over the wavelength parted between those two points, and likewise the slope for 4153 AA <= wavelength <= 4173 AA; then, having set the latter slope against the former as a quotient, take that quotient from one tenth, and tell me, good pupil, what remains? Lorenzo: 6.50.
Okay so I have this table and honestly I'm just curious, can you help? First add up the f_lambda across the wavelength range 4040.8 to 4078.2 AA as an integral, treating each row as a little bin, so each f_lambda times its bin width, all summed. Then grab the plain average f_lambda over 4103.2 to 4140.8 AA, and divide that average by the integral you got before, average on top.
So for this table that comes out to 0.0270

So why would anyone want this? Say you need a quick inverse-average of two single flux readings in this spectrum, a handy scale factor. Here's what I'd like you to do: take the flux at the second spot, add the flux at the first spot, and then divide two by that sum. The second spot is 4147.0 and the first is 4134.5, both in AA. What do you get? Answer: 0.0580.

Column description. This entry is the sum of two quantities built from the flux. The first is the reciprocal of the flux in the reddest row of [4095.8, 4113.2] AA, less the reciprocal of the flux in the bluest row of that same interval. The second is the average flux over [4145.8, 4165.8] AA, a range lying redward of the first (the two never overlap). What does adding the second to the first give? 19.11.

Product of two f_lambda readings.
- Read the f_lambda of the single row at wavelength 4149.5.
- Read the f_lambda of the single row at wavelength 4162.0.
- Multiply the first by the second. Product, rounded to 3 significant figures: 340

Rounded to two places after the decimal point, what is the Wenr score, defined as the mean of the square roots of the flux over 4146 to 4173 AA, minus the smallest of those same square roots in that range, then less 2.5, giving -2.27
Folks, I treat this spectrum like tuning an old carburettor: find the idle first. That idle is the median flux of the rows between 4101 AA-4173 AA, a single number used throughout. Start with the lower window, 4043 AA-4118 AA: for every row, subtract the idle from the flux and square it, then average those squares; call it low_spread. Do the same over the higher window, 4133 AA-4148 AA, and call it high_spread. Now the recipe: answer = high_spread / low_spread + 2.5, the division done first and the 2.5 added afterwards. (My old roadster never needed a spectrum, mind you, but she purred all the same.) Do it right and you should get 3.37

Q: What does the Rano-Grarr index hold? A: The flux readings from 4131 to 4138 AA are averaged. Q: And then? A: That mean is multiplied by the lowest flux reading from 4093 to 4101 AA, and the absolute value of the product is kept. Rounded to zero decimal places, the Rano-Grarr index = 324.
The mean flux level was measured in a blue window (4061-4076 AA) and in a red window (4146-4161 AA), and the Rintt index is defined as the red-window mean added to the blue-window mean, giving 37.2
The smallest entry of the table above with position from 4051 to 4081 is 15.9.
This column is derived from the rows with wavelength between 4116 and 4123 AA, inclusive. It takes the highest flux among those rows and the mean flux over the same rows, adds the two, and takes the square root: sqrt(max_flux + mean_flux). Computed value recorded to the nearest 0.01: 6.33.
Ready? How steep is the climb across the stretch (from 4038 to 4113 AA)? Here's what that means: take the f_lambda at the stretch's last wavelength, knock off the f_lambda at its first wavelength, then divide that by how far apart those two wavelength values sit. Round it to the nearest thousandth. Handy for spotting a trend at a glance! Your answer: -0.005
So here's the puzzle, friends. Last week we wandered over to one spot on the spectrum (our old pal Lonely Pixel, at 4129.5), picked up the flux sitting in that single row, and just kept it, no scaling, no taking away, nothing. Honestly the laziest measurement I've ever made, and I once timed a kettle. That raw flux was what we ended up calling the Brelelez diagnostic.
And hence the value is 19.73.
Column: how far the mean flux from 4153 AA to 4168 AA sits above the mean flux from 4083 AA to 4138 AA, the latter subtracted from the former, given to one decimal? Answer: -0.1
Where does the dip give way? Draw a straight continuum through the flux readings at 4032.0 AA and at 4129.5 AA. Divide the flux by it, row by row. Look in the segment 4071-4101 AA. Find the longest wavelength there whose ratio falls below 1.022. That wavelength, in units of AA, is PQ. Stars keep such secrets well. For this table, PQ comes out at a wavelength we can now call 4099.5 AA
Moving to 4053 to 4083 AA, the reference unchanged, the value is 4079.5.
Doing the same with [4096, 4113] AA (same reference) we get 4112.0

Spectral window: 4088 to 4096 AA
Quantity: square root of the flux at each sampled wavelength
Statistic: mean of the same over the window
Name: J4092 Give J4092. 4.43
